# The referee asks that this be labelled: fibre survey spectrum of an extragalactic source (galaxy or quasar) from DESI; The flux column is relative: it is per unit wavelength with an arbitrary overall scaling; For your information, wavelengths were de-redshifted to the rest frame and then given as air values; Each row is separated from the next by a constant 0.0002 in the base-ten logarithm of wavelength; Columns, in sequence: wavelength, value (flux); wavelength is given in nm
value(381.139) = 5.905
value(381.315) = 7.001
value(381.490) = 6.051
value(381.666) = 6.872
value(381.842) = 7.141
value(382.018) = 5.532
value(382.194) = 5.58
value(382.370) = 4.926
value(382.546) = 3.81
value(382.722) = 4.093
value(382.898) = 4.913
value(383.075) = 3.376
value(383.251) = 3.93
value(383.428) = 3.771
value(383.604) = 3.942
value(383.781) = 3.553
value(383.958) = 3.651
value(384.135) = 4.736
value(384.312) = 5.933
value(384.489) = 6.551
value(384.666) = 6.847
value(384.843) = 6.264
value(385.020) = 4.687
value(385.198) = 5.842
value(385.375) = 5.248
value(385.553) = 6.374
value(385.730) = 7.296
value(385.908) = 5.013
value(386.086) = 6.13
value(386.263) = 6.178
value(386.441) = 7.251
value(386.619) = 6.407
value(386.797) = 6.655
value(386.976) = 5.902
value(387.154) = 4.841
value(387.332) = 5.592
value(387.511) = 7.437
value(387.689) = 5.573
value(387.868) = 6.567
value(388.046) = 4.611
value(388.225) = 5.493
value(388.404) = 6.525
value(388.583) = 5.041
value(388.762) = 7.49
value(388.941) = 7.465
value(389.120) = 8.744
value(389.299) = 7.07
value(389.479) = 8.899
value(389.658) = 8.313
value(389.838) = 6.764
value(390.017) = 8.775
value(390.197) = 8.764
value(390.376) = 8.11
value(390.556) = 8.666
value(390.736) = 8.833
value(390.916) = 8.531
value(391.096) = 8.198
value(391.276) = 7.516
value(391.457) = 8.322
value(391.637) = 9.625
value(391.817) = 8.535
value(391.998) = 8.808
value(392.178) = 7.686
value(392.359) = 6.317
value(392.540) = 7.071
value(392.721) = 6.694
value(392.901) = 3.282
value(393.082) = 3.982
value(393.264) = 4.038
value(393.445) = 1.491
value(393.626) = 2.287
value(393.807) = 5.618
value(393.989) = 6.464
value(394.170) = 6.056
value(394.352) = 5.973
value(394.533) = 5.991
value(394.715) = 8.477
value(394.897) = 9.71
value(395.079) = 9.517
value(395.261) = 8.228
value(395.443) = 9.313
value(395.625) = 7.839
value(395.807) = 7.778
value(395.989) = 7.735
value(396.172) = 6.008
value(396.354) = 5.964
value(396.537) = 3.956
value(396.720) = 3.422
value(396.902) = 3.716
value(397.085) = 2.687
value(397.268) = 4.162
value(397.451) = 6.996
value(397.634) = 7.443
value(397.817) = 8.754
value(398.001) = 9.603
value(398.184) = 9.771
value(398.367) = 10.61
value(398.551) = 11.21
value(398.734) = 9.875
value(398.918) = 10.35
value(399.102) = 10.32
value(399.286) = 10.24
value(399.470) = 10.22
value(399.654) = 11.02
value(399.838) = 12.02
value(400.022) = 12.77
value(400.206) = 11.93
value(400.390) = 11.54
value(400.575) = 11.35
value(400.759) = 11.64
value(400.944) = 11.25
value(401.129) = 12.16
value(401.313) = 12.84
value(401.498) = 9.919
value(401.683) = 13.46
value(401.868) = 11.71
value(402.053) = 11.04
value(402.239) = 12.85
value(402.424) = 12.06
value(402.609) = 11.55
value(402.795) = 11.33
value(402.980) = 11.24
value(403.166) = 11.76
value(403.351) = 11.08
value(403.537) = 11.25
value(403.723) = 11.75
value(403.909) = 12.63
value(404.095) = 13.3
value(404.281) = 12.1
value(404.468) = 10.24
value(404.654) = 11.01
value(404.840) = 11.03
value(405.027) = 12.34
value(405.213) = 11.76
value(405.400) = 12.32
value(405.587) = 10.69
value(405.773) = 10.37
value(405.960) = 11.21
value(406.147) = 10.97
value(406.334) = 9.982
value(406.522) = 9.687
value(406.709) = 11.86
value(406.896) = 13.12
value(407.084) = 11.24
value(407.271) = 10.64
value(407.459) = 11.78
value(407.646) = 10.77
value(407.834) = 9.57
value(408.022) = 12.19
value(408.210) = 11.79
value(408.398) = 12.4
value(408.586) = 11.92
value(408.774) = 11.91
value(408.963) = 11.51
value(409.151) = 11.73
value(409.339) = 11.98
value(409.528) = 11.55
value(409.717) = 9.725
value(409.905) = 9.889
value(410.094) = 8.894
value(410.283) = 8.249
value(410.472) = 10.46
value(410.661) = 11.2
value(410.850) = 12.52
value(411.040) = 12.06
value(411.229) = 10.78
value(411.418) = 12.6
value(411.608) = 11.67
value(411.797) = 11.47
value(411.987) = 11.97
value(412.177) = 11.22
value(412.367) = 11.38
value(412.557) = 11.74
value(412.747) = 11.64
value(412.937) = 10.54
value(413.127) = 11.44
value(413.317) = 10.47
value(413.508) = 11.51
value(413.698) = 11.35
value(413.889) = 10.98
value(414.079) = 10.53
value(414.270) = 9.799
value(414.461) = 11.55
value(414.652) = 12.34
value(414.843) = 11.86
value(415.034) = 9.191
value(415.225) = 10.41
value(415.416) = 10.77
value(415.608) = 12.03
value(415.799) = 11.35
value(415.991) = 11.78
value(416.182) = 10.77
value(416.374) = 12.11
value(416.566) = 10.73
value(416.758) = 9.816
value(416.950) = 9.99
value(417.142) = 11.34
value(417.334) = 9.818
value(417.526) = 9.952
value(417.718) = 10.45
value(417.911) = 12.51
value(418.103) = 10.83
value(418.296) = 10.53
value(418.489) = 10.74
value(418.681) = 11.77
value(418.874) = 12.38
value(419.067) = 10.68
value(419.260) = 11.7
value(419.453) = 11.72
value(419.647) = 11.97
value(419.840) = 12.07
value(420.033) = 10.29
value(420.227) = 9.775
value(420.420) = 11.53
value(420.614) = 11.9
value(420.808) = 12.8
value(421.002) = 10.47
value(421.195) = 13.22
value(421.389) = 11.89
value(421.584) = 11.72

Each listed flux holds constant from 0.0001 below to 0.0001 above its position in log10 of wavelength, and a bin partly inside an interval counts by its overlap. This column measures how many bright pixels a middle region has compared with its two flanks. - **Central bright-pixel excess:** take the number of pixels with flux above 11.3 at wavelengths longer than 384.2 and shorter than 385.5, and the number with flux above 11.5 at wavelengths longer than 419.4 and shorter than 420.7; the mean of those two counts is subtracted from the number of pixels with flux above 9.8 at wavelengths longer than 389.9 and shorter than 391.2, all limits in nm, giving -2.5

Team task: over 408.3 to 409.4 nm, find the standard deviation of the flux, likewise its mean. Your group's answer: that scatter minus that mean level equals -12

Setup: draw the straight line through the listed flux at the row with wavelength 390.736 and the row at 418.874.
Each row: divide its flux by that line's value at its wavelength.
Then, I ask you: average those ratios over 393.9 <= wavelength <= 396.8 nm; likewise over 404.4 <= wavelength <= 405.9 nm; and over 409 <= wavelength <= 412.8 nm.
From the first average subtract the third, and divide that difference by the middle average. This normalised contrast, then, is -0.22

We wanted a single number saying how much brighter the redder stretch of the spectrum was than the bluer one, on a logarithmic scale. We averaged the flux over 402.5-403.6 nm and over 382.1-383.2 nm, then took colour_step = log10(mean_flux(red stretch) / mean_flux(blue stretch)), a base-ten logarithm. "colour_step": 0.41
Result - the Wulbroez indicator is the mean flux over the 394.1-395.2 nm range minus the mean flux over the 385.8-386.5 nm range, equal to 1.5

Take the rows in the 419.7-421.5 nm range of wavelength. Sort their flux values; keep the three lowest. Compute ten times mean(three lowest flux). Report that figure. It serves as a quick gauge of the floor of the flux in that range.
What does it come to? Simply 102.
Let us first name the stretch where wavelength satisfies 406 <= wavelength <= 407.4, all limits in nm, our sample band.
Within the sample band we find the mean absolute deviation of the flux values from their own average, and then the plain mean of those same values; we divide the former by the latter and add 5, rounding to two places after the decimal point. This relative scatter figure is 5.08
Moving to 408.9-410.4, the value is 5.12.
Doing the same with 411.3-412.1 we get 5.03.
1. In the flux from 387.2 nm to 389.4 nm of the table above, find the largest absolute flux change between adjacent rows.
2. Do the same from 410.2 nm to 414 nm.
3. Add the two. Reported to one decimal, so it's 4.7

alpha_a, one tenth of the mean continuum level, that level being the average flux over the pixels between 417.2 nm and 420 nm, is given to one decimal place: 1.1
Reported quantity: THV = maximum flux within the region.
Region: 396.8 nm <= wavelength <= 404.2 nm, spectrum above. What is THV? 13.46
